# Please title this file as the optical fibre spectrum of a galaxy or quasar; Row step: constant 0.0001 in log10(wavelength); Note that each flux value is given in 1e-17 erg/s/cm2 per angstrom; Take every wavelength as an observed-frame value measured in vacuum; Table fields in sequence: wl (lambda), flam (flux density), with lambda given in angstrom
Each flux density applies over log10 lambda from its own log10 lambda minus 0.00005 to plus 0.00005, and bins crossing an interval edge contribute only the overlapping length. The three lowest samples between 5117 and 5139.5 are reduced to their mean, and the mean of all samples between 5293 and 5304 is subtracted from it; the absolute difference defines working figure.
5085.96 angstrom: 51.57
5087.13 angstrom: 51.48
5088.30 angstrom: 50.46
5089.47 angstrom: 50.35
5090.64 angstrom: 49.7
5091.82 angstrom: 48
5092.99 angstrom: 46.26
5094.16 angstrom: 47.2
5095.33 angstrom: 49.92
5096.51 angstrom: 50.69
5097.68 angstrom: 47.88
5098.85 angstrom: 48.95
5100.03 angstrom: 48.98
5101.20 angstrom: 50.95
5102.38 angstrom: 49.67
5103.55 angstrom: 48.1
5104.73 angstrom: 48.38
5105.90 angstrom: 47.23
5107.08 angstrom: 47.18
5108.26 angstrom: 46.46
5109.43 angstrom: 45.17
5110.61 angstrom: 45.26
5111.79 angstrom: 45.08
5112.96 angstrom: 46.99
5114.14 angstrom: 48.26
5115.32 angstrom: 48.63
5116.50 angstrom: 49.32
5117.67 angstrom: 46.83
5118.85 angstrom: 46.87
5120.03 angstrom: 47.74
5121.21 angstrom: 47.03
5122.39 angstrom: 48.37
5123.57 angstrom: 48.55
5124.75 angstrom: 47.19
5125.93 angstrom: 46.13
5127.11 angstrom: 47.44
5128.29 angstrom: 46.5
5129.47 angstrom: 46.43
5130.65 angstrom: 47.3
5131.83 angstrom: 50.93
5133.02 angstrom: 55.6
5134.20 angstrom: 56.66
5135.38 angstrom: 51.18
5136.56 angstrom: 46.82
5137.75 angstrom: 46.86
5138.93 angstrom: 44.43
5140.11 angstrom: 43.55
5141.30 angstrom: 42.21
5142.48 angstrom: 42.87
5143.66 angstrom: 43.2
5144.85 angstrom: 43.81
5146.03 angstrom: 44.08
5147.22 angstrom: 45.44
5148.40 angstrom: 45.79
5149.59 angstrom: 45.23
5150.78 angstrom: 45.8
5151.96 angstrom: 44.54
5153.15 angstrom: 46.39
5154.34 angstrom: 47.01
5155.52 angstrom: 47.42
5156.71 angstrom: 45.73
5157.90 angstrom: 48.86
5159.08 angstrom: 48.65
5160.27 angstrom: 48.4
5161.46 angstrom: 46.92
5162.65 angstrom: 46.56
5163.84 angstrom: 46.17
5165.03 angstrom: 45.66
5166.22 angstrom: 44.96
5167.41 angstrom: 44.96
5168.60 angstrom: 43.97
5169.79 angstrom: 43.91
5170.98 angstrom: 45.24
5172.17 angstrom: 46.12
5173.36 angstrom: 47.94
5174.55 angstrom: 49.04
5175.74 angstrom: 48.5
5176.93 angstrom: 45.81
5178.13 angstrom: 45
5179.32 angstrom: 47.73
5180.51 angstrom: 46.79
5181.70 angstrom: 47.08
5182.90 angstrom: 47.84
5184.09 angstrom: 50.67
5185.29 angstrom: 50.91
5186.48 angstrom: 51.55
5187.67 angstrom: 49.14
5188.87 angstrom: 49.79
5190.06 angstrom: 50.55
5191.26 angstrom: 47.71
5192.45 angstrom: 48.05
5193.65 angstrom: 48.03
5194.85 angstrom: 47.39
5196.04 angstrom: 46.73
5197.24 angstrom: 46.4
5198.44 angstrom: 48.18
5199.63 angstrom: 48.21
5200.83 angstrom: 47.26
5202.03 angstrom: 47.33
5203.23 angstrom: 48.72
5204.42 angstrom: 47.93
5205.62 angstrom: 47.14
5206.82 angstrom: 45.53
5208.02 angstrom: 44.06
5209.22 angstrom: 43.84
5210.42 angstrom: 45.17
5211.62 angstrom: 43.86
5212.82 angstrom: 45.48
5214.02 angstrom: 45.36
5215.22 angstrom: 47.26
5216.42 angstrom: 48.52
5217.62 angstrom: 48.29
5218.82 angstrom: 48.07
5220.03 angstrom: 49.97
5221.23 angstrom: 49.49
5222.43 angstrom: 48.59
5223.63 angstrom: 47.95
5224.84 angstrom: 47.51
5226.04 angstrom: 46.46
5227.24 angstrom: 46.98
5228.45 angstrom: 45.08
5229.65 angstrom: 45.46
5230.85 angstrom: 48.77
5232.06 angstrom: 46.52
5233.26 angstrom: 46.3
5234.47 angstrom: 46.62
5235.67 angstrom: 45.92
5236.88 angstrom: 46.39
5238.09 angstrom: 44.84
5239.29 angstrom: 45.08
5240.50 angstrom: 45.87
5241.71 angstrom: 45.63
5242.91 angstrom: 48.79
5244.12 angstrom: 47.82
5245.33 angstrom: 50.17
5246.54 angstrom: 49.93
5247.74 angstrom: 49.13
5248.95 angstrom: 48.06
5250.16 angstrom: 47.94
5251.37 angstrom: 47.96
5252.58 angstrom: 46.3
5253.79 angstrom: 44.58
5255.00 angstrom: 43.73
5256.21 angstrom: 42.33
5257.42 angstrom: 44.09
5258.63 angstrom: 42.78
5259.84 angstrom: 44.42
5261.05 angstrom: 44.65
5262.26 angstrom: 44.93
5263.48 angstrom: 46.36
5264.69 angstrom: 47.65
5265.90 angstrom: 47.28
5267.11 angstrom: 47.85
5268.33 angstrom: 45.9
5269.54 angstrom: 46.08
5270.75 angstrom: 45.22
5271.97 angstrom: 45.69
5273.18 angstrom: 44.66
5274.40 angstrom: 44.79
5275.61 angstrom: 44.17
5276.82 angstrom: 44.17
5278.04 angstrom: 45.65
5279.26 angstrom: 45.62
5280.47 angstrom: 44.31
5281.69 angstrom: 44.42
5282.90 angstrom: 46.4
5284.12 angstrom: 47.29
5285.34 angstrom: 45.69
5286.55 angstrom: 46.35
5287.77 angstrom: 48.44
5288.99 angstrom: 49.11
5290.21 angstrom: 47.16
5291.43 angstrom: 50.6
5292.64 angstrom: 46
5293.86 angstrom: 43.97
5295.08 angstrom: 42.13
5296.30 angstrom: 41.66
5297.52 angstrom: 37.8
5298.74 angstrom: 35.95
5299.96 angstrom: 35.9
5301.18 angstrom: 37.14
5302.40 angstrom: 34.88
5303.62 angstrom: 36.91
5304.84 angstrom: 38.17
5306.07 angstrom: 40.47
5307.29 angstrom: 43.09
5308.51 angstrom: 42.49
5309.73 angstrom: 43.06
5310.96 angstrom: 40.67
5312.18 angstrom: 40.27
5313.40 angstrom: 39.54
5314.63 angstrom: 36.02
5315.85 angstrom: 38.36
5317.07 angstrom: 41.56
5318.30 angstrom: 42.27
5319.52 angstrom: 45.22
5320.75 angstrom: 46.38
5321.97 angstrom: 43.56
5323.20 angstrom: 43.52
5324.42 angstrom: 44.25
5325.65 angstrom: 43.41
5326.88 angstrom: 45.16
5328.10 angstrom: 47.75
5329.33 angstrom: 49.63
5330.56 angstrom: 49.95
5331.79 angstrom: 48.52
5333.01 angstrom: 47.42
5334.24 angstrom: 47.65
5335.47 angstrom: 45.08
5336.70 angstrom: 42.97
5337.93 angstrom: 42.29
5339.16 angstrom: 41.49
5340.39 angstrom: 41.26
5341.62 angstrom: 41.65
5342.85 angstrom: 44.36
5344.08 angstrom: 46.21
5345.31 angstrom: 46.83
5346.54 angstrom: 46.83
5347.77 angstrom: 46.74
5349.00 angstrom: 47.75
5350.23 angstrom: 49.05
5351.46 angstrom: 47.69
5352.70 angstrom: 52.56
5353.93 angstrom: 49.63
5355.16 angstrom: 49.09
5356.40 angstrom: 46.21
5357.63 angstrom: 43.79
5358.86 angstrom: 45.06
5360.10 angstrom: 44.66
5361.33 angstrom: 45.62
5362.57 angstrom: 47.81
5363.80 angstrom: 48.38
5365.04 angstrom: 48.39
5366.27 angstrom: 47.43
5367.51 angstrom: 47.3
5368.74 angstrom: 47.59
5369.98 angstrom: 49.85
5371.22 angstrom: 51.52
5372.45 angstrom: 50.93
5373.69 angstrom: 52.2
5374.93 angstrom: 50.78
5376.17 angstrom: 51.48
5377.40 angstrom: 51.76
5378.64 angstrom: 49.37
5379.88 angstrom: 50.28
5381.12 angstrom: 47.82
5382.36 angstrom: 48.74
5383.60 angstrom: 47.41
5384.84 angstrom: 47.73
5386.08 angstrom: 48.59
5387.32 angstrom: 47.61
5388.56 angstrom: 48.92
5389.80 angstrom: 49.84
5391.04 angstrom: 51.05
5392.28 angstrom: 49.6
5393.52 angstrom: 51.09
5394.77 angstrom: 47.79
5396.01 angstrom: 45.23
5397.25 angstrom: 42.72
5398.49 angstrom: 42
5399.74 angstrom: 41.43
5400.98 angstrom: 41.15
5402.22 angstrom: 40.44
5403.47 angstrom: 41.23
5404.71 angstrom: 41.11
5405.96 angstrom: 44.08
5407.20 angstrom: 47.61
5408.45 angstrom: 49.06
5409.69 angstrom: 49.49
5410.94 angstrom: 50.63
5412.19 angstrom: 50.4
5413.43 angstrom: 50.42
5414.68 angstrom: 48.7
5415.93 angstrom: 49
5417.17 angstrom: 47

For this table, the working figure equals 7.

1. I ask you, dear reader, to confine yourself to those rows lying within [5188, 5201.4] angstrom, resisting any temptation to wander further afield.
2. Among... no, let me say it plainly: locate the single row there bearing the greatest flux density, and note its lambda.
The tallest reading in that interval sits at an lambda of 5190.06 angstrom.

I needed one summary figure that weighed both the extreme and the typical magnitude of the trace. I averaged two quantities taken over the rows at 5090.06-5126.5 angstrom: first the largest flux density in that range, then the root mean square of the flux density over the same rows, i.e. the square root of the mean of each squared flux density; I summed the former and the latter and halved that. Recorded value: 49.4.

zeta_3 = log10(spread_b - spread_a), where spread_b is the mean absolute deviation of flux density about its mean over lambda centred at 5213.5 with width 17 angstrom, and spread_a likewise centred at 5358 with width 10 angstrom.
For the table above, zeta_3 -1.3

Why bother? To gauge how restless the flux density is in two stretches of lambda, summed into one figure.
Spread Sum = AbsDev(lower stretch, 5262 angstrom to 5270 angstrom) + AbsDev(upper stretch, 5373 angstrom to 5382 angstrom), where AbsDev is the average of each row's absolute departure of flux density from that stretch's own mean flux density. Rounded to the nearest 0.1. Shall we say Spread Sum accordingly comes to 2.0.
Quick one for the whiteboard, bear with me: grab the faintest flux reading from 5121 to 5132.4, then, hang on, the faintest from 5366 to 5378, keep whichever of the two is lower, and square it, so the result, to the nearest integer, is 2128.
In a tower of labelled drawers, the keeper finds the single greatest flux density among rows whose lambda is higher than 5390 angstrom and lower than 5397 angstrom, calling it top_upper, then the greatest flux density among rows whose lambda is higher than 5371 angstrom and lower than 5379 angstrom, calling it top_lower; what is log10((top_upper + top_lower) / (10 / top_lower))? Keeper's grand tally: 2.73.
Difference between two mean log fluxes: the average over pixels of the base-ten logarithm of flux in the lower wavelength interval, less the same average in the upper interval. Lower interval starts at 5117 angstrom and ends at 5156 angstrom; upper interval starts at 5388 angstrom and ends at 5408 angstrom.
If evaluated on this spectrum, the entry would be 0.015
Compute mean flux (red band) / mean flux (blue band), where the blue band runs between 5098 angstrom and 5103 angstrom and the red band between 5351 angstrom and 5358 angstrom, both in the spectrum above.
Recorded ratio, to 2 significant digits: 0.97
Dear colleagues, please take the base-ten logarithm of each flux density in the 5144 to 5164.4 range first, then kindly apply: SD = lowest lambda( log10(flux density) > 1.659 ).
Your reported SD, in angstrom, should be 5148.40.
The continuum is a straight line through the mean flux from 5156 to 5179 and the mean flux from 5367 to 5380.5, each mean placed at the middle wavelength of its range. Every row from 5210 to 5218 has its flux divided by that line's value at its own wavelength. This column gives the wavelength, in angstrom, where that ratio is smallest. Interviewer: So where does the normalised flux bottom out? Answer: 5211.62 angstrom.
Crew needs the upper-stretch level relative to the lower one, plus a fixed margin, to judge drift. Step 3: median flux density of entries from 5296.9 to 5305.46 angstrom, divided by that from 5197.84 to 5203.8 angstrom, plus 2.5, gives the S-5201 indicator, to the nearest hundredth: 3.27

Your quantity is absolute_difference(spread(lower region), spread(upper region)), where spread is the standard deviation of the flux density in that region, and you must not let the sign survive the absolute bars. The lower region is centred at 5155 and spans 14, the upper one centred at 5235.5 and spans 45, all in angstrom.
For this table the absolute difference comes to 0.5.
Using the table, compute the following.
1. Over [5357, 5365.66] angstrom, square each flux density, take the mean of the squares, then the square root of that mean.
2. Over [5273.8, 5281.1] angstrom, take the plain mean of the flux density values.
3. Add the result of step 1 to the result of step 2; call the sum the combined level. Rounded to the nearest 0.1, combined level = 91.1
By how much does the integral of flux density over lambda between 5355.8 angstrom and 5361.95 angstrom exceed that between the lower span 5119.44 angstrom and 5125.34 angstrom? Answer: -4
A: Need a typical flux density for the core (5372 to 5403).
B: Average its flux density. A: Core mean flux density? 47.8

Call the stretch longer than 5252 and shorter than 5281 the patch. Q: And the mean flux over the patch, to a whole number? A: 45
